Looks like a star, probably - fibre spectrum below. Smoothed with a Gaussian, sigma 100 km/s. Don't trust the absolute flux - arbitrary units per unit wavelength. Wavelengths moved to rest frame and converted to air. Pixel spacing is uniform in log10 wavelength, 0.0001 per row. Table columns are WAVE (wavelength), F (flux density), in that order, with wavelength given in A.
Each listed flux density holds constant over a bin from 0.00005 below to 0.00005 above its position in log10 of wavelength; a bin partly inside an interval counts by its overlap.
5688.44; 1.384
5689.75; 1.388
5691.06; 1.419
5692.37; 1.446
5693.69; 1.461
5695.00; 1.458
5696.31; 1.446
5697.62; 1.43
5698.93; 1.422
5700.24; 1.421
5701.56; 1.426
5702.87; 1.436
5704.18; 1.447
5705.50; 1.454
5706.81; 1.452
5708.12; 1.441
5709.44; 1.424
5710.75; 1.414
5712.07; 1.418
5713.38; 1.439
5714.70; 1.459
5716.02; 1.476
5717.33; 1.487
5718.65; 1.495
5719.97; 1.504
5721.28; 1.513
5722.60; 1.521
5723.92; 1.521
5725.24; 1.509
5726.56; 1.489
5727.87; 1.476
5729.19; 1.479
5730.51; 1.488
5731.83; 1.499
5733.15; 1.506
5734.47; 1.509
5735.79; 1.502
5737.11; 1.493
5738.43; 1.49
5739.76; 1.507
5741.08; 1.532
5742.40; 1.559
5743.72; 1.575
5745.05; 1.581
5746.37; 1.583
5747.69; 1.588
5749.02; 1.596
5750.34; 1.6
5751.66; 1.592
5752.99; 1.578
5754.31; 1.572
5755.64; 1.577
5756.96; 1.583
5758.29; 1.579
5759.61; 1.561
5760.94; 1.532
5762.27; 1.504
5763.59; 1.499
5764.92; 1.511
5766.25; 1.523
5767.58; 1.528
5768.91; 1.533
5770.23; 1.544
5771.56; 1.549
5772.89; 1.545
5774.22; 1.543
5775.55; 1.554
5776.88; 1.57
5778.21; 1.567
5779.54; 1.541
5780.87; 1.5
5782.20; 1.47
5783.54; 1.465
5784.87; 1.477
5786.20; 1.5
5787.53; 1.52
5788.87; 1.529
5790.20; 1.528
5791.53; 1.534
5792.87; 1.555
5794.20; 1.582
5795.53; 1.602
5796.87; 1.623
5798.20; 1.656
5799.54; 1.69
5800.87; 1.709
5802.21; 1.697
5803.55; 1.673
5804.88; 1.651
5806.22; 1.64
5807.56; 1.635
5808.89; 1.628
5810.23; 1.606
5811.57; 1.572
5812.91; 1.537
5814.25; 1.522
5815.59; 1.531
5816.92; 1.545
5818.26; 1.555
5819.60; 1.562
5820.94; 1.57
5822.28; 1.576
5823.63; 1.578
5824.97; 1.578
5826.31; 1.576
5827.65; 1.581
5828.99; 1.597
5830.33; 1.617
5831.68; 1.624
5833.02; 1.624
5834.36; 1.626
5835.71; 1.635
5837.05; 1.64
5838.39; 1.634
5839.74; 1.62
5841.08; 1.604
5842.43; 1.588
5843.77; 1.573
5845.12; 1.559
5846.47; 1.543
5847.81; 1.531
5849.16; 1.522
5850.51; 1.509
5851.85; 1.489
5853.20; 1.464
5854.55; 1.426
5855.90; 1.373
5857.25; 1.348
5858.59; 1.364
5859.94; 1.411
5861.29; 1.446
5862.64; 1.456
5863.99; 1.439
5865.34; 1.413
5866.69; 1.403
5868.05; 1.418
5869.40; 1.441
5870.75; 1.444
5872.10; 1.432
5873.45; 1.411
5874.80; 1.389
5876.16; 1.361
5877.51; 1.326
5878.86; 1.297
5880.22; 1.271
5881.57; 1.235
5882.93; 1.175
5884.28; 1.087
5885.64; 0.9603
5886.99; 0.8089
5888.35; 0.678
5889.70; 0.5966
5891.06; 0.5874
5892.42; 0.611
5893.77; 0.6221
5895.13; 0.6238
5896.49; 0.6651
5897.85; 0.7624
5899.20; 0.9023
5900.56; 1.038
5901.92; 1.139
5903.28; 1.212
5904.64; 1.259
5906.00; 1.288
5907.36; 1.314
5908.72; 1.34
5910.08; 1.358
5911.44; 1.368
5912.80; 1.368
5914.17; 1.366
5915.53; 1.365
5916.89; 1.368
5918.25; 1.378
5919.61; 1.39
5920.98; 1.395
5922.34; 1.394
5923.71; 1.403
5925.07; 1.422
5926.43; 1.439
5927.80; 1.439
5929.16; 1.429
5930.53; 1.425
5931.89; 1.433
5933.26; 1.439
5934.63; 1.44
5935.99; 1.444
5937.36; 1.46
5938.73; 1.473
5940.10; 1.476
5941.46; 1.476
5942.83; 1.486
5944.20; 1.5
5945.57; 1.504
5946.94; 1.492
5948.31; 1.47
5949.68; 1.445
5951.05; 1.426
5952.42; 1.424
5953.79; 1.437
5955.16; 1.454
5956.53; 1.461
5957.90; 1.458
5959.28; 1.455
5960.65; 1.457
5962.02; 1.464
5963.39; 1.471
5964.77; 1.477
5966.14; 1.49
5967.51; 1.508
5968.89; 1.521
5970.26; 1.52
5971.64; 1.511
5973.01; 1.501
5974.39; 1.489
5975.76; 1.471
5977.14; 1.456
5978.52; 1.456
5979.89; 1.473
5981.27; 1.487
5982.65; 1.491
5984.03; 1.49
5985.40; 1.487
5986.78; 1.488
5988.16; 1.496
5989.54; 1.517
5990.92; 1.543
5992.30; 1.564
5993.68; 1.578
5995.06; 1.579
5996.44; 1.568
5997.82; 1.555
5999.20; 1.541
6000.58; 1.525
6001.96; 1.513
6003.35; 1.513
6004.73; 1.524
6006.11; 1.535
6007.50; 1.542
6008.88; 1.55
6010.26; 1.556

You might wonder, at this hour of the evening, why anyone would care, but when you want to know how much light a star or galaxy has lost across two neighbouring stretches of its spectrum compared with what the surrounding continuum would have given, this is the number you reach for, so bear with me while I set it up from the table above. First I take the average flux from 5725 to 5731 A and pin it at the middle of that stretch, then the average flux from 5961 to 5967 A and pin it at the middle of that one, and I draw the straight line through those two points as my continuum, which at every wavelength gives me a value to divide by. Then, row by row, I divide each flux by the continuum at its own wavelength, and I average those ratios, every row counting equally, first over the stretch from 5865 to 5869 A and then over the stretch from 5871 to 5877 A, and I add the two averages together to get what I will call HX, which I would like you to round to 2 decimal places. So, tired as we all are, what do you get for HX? 1.90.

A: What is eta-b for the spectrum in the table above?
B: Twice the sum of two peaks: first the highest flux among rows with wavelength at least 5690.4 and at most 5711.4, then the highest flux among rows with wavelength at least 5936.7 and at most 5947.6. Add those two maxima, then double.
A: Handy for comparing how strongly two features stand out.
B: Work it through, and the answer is 5.9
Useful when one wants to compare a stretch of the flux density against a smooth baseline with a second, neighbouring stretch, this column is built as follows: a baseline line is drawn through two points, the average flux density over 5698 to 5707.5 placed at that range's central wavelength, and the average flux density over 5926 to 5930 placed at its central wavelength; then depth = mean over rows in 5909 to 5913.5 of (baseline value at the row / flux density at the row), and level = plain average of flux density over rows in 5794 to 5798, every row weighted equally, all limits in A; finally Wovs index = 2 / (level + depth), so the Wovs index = 0.75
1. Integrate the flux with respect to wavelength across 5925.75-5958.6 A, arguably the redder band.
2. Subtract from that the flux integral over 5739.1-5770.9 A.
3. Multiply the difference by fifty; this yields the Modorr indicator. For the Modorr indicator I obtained -84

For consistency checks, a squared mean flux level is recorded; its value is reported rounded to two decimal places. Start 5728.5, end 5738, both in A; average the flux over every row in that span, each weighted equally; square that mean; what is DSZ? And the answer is 2.24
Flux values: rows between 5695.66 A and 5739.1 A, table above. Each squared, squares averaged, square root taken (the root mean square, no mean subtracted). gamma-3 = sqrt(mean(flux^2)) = 1.47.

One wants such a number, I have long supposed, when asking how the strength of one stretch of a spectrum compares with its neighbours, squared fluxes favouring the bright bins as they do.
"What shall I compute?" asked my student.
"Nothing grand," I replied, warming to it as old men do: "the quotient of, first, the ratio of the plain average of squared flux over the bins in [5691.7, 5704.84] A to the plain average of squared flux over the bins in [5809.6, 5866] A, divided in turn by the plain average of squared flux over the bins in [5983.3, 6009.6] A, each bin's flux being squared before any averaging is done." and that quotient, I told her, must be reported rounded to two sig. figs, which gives 0.37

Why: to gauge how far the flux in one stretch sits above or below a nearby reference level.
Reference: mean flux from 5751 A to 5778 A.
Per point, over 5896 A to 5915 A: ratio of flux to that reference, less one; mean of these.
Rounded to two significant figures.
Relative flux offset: -0.24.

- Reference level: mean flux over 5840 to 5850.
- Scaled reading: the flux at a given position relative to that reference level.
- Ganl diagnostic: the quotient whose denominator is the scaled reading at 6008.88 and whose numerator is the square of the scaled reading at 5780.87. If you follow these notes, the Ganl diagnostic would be 0.93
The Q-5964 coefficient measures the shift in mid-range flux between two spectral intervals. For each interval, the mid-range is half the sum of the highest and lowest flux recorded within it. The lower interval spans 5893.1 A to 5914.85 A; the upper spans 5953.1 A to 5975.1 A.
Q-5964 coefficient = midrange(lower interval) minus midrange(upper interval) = -0.48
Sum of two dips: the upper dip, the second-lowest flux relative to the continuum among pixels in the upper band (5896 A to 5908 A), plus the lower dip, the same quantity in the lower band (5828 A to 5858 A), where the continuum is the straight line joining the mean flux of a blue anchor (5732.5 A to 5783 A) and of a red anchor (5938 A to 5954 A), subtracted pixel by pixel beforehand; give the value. -0.86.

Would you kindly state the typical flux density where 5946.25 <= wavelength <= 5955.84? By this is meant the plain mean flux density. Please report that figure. 1.45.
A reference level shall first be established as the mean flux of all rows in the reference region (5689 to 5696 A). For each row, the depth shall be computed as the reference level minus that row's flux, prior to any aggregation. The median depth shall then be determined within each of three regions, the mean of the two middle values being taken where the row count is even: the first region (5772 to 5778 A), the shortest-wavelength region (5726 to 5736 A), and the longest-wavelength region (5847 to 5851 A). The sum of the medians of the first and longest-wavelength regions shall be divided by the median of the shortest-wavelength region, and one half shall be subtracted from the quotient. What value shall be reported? 2.9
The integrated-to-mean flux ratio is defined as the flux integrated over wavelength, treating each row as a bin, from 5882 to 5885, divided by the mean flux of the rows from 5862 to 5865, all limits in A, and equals 2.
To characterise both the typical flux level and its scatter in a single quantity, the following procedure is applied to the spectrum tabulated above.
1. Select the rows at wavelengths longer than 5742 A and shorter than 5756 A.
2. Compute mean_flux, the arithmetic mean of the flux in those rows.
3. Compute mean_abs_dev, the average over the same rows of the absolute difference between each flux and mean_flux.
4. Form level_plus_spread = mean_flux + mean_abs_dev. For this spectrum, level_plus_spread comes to 1.59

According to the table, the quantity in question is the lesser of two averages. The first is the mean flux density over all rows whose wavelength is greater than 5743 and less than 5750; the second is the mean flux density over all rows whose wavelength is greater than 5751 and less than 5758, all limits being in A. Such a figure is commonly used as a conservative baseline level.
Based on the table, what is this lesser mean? 1.580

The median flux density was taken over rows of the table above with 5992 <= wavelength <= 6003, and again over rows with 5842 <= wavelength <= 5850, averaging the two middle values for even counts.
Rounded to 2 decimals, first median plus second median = 3.11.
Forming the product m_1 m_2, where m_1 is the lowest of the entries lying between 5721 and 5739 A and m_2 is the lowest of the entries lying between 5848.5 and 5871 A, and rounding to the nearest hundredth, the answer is 1.99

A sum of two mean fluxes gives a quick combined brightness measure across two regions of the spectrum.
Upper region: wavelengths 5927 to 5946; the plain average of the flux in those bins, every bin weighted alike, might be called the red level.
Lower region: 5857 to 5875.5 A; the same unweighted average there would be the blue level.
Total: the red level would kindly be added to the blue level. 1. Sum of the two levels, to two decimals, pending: 2.87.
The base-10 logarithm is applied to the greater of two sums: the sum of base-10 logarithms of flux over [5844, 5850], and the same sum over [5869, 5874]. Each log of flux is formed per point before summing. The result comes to -0.126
